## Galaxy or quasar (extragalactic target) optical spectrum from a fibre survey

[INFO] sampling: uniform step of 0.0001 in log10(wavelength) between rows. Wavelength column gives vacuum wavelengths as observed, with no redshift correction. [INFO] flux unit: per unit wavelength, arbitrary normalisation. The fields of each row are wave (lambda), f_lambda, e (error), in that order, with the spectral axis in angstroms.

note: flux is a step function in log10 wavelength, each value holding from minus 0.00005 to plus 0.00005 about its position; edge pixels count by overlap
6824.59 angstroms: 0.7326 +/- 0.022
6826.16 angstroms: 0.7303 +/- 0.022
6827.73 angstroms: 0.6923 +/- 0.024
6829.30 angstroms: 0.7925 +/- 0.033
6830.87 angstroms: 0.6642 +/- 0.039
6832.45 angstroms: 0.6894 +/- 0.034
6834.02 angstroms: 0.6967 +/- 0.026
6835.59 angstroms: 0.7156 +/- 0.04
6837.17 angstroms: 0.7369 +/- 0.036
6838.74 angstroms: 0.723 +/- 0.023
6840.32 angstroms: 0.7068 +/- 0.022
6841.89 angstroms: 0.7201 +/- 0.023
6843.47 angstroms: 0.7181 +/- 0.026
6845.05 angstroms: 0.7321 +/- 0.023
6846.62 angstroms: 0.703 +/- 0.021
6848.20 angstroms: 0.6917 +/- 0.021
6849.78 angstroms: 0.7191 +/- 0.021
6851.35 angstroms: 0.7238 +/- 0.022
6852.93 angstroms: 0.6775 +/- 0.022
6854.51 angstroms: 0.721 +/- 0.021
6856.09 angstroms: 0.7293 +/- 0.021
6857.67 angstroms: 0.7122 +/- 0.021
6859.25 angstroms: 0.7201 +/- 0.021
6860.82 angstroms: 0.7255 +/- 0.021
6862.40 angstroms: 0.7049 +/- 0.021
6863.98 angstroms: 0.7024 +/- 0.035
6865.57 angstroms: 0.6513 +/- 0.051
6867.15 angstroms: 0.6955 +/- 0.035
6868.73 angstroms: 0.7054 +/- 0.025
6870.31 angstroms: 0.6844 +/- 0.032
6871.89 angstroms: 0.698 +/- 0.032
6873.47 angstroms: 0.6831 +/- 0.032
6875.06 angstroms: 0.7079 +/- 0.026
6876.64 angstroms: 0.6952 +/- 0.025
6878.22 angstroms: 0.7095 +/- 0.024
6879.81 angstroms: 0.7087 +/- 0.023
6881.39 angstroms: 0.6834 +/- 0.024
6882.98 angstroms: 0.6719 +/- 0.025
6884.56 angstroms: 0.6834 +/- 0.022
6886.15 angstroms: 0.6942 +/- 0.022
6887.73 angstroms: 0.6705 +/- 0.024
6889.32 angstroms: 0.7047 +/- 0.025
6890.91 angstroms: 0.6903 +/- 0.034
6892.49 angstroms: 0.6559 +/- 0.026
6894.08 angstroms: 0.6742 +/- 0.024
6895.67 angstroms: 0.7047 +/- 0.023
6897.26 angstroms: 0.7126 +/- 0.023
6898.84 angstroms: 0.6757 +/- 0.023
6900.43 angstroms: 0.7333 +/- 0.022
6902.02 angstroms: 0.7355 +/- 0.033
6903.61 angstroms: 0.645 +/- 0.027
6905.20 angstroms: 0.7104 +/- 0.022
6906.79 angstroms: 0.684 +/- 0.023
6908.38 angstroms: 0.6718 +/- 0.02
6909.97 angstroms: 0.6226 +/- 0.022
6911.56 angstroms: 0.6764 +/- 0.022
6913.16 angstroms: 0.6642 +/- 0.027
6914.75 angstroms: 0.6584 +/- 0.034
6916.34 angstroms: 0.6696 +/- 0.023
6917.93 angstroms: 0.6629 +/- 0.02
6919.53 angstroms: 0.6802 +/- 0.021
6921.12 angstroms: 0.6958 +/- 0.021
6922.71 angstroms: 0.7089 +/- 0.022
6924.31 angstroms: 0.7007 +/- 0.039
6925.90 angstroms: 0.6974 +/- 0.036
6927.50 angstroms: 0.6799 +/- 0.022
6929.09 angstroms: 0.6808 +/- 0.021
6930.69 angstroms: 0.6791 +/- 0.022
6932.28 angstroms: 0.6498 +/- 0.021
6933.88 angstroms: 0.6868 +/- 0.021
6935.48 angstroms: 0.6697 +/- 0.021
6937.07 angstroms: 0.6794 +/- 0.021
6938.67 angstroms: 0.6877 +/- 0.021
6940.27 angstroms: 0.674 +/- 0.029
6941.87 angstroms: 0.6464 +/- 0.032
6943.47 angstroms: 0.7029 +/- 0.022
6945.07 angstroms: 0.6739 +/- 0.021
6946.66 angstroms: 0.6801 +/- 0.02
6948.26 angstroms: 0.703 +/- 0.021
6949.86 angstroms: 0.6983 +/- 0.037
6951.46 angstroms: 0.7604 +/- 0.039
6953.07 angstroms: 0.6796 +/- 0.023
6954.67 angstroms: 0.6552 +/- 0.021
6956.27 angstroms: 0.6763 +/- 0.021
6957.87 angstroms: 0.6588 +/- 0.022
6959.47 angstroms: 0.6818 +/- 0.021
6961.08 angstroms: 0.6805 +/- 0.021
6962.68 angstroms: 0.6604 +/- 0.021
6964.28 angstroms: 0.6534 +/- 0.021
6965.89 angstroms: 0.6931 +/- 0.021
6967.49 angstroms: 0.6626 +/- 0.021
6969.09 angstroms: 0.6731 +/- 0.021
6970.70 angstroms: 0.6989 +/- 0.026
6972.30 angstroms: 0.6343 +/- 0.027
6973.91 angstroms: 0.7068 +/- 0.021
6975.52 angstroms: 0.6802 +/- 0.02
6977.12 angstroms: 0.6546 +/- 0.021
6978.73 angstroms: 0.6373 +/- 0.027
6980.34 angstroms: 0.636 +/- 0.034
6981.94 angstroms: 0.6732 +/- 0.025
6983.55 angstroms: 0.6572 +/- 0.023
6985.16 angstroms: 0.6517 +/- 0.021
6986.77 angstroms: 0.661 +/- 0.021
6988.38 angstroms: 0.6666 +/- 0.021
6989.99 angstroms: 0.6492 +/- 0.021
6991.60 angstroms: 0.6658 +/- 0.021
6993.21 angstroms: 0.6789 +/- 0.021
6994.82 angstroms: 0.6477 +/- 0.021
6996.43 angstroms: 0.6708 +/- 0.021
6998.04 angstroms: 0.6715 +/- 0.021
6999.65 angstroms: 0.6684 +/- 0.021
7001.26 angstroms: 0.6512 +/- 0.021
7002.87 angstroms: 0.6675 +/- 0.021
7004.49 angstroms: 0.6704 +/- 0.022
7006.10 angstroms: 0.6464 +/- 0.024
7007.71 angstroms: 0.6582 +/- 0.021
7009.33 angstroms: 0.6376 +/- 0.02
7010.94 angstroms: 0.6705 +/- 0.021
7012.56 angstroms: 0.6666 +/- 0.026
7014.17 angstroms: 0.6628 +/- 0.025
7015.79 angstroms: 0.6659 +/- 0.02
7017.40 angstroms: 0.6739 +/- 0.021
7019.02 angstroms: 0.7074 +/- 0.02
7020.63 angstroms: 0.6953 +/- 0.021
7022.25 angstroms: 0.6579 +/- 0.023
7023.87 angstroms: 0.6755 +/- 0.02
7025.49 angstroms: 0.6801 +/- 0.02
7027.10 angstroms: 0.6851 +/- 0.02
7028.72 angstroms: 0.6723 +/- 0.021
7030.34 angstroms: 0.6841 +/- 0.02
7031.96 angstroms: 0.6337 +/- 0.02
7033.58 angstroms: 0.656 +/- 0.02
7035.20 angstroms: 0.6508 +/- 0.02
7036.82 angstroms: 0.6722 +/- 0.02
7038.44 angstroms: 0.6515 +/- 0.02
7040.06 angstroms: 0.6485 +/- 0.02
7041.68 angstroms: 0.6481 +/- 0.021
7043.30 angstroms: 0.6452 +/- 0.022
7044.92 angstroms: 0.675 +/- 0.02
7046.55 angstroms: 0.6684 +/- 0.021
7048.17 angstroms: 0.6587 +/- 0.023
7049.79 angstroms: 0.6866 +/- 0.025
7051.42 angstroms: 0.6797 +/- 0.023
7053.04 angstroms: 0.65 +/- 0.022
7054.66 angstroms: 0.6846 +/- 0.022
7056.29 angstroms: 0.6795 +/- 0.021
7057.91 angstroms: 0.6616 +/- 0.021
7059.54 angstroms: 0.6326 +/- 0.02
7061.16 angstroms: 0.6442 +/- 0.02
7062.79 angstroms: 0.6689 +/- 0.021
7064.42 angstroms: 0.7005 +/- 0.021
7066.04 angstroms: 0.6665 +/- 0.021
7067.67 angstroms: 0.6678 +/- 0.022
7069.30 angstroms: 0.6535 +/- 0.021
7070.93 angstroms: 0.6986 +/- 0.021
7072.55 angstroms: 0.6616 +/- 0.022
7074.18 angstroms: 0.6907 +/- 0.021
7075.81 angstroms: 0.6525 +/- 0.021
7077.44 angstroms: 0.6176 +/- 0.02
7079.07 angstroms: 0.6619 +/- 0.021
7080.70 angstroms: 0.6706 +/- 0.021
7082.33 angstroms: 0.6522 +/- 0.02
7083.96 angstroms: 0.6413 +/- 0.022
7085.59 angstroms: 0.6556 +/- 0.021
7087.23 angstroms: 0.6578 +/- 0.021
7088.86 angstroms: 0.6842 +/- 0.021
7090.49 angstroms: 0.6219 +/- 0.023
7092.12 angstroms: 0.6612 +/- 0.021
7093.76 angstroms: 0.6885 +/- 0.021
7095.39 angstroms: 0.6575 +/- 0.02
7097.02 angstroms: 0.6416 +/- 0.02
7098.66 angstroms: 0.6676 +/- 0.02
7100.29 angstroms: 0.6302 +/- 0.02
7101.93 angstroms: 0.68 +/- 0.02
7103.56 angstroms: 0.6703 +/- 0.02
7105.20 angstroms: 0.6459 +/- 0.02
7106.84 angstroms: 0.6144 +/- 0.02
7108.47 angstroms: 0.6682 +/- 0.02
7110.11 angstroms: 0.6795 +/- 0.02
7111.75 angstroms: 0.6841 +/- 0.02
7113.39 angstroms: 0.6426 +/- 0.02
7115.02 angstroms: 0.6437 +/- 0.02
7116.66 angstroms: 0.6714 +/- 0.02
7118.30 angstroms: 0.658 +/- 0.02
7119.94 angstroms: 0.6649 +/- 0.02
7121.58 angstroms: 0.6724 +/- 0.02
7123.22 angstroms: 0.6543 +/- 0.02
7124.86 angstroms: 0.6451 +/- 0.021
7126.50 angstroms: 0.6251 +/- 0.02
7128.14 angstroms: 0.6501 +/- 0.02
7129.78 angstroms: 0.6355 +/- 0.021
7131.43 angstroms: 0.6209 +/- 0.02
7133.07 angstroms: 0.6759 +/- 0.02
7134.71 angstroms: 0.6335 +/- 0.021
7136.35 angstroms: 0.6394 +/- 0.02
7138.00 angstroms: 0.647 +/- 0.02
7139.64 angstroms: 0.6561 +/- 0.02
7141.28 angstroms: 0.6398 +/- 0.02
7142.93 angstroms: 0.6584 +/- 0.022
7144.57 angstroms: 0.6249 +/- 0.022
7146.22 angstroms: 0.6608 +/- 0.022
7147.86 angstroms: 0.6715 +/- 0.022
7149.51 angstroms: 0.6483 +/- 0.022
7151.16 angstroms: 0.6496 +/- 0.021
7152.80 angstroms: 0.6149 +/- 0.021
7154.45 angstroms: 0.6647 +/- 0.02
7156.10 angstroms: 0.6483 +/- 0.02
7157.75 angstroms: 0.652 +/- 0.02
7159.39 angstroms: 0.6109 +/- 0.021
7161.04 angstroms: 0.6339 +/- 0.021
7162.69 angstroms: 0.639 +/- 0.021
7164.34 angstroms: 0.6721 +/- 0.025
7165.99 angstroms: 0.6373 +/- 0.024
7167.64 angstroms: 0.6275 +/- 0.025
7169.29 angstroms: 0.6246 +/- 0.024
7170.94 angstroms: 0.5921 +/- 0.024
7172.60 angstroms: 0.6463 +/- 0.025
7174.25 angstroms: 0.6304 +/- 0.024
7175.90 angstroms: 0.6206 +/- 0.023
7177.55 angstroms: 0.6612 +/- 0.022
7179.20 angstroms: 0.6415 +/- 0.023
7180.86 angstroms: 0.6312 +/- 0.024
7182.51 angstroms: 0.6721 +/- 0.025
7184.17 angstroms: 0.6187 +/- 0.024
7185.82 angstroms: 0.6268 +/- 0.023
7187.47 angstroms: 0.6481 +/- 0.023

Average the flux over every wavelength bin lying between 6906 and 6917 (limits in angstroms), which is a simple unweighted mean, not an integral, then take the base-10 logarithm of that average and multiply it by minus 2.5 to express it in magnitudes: 0.445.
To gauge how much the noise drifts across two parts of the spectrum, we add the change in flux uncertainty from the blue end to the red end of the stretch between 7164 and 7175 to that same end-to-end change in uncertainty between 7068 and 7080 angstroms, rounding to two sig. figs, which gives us -0.0010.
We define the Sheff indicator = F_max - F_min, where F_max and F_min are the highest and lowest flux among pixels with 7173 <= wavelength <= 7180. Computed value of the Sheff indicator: 0.041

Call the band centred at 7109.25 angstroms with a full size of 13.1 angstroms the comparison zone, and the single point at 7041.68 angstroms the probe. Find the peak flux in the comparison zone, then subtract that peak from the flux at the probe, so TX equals -0.04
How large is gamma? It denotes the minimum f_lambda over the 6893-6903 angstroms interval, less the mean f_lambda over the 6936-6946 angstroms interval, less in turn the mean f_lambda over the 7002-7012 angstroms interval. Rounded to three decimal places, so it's -0.662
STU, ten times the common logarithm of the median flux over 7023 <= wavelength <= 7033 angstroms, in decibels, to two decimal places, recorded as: -1.69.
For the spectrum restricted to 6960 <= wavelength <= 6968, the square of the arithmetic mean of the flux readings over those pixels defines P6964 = 0.449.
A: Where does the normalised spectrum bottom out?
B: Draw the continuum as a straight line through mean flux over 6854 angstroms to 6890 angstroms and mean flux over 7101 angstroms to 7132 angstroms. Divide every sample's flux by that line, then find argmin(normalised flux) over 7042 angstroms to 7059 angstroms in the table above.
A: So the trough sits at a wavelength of 7043.30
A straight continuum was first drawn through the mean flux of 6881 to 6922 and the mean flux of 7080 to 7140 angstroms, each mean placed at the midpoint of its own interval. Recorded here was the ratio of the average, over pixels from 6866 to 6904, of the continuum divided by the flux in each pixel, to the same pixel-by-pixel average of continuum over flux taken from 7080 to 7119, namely 0.99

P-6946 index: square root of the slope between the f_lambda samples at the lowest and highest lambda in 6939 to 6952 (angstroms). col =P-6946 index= 0.09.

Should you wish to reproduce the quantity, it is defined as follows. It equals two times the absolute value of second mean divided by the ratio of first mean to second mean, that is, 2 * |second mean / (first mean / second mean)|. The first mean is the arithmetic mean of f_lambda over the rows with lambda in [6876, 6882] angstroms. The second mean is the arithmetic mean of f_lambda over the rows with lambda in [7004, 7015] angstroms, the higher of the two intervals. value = 1.24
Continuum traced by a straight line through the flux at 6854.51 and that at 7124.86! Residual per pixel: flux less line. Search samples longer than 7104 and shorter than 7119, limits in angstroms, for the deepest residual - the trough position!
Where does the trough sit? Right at 7106.84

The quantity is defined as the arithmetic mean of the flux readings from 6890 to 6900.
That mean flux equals 0.69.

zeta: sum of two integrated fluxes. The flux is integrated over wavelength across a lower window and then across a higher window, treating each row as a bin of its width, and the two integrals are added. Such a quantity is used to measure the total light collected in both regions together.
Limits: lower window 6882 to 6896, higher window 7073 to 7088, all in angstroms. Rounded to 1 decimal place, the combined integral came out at 19.4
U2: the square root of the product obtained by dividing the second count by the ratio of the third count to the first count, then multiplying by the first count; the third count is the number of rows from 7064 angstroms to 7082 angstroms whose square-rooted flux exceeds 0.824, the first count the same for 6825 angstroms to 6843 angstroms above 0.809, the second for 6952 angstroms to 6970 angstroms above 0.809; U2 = 20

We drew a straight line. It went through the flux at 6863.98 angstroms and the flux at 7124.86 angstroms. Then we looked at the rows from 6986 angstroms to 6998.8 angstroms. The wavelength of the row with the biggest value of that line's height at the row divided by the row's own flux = 6994.82 angstroms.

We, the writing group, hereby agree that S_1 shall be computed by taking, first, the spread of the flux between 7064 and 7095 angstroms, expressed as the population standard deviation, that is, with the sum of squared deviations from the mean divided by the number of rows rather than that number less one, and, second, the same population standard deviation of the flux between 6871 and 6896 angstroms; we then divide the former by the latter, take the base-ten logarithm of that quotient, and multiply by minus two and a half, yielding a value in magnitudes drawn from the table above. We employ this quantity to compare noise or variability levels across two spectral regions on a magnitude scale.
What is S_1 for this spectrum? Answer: -0.4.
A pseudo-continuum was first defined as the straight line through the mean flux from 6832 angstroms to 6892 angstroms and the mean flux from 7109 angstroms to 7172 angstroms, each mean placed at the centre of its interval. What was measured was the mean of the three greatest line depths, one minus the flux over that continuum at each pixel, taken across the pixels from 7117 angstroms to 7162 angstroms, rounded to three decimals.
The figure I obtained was 0.046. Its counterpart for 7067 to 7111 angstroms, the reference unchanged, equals 0.059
